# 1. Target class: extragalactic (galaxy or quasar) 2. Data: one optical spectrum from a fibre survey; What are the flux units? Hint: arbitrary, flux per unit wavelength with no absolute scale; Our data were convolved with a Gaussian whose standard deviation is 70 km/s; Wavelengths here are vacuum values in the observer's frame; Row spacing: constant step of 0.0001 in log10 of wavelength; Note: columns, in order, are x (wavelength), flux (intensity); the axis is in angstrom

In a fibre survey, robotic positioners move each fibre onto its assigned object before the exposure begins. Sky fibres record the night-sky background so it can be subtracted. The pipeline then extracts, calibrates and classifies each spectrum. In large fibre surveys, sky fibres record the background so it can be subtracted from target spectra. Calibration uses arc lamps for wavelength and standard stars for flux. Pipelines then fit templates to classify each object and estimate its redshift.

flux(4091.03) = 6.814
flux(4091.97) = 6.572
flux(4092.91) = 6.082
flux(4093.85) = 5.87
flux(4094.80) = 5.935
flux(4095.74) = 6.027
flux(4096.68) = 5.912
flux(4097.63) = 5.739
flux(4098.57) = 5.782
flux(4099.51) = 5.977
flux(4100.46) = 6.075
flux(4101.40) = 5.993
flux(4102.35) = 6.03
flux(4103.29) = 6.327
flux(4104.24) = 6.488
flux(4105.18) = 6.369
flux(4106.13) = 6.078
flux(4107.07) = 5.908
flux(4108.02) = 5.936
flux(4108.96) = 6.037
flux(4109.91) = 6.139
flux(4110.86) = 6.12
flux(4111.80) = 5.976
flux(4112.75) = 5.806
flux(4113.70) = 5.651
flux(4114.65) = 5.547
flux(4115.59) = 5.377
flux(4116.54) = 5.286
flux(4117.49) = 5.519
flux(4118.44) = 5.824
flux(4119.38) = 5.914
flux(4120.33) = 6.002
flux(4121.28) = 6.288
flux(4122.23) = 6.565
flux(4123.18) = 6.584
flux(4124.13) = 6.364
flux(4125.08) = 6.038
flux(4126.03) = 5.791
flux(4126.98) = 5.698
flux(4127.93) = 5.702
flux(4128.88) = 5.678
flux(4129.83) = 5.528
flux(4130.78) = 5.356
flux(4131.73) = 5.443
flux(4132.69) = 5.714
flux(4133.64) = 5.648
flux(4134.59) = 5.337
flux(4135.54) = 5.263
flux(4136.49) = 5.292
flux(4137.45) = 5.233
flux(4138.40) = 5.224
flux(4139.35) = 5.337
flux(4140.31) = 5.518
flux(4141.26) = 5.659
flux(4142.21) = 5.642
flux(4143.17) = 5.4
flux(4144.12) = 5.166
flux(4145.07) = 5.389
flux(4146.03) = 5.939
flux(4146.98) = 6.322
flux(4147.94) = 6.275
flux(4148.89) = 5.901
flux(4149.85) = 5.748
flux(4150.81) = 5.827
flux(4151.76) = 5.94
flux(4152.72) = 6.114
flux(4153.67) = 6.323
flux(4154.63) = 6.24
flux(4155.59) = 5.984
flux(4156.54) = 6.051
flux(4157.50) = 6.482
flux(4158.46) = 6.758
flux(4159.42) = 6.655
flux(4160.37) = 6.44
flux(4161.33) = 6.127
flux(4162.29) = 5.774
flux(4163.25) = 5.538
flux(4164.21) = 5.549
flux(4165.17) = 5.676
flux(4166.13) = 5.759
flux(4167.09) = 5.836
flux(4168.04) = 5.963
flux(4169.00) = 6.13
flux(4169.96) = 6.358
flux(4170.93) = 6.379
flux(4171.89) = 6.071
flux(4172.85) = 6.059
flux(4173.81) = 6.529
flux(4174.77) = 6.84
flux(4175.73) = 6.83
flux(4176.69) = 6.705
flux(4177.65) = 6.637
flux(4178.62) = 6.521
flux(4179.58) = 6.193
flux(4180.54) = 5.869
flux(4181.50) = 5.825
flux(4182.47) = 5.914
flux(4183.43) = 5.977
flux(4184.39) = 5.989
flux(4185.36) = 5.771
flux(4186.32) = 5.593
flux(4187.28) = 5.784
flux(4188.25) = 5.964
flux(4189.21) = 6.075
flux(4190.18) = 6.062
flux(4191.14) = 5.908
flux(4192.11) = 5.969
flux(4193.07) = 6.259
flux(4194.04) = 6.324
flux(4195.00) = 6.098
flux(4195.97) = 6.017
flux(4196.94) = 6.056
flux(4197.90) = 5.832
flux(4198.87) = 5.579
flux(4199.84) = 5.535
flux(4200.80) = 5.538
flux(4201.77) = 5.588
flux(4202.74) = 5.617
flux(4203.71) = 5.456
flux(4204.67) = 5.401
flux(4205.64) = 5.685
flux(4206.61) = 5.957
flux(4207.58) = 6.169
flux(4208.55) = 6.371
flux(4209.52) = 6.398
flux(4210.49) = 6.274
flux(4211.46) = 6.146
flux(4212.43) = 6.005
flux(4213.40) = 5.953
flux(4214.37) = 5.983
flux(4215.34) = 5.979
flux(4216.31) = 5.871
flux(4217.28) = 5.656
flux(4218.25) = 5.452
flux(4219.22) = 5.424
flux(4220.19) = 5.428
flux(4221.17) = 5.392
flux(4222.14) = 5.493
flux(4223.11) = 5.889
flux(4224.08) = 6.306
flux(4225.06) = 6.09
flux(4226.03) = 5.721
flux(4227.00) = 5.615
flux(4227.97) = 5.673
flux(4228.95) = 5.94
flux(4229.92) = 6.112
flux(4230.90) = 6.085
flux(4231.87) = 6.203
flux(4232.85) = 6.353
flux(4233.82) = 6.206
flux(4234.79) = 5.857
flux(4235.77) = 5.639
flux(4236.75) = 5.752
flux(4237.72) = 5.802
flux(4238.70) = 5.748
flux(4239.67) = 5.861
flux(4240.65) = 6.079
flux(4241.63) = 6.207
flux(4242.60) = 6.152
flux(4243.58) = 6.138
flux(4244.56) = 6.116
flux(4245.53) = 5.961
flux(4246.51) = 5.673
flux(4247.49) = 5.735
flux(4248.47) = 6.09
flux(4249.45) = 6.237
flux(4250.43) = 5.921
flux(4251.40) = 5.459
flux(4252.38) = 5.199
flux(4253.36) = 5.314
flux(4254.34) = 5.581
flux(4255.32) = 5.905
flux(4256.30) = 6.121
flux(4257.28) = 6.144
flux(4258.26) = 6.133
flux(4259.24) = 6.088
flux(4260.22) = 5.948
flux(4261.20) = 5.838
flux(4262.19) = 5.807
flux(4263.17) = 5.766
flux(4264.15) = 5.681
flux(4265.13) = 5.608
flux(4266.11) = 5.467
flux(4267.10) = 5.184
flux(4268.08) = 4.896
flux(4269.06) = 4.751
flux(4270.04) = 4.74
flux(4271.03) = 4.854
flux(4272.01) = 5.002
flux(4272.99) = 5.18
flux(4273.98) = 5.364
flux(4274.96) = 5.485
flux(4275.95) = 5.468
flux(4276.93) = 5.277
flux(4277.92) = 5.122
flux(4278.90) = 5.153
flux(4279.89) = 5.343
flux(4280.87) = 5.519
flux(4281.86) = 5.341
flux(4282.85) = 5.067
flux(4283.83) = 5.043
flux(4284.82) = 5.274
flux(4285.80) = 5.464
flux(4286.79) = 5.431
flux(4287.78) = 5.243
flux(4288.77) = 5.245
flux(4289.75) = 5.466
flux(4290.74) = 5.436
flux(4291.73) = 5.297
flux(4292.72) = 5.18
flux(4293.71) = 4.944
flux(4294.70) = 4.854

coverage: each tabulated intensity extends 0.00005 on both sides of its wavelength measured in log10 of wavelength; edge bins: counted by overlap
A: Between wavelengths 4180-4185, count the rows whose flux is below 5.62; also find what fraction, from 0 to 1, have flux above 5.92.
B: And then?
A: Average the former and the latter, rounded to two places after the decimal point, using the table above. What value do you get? 0.20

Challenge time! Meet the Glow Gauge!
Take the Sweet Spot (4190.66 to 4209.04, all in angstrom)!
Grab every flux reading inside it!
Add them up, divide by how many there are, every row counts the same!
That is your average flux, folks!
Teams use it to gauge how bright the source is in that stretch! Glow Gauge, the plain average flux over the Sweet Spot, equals 5.86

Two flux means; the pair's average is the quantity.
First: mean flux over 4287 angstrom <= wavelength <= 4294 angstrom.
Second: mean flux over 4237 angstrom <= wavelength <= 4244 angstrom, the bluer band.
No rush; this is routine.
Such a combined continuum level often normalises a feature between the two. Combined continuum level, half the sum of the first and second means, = 5.63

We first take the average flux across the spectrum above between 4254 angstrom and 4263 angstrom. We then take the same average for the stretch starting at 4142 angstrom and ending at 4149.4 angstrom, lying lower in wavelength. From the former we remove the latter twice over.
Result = -5.6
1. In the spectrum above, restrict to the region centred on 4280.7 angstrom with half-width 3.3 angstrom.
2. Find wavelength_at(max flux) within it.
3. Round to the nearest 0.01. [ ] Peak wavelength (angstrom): 4280.87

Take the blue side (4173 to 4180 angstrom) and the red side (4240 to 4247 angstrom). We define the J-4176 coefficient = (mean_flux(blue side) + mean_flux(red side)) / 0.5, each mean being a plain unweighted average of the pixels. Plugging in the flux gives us 25.3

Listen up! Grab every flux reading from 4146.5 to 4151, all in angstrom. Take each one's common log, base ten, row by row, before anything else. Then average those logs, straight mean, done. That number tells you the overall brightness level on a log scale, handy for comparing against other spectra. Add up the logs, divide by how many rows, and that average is 0.779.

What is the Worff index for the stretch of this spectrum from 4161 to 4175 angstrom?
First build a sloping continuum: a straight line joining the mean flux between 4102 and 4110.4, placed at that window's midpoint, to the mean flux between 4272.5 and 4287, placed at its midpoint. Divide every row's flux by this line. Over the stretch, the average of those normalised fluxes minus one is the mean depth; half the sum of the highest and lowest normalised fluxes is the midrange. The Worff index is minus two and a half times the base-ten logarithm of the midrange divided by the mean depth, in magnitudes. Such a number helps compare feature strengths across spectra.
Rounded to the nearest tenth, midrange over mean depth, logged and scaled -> -3.8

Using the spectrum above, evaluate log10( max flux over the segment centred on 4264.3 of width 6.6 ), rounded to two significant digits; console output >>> 0.77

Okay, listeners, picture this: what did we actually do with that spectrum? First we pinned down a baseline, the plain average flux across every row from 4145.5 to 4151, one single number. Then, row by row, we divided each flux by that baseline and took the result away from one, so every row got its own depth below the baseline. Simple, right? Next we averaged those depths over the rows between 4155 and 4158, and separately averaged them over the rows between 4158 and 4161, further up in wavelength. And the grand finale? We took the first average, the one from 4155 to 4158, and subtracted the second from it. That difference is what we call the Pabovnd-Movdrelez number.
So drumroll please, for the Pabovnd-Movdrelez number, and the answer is 0.07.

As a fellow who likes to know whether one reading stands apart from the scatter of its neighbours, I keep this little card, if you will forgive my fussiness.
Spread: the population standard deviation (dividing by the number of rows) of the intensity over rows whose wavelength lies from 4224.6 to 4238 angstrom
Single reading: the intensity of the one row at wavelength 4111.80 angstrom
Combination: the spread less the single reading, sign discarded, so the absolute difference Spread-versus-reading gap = 5.7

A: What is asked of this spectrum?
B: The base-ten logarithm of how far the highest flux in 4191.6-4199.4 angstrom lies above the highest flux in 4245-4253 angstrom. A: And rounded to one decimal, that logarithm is -1.1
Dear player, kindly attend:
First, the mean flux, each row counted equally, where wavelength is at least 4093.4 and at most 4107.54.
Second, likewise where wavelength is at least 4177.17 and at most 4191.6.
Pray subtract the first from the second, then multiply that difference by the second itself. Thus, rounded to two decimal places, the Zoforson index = -0.17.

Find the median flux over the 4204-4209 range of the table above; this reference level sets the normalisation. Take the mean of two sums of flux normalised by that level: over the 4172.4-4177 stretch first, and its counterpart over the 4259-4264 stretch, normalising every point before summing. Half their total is 5.24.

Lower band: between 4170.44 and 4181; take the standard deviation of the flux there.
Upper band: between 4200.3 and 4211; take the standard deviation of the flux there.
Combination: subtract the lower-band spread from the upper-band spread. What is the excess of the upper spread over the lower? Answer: 0.05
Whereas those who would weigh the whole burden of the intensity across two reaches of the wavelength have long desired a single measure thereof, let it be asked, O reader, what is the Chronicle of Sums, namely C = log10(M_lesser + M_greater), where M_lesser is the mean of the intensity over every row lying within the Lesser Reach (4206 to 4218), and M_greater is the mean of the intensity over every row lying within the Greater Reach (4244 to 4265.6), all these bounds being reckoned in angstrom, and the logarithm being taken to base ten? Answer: 1.075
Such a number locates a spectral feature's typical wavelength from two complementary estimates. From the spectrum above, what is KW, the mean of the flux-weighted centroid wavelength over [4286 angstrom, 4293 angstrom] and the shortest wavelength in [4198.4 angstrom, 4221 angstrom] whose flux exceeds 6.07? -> 4248.7 angstrom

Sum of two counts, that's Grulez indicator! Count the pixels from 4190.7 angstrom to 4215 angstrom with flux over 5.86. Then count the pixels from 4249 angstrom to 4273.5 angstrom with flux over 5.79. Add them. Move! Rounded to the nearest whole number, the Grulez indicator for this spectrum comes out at 26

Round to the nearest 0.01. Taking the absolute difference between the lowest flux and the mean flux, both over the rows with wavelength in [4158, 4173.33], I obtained 0.53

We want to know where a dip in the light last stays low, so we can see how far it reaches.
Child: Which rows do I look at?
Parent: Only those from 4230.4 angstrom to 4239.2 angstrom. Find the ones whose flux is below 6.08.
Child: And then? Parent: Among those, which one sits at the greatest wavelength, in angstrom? 4238.70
